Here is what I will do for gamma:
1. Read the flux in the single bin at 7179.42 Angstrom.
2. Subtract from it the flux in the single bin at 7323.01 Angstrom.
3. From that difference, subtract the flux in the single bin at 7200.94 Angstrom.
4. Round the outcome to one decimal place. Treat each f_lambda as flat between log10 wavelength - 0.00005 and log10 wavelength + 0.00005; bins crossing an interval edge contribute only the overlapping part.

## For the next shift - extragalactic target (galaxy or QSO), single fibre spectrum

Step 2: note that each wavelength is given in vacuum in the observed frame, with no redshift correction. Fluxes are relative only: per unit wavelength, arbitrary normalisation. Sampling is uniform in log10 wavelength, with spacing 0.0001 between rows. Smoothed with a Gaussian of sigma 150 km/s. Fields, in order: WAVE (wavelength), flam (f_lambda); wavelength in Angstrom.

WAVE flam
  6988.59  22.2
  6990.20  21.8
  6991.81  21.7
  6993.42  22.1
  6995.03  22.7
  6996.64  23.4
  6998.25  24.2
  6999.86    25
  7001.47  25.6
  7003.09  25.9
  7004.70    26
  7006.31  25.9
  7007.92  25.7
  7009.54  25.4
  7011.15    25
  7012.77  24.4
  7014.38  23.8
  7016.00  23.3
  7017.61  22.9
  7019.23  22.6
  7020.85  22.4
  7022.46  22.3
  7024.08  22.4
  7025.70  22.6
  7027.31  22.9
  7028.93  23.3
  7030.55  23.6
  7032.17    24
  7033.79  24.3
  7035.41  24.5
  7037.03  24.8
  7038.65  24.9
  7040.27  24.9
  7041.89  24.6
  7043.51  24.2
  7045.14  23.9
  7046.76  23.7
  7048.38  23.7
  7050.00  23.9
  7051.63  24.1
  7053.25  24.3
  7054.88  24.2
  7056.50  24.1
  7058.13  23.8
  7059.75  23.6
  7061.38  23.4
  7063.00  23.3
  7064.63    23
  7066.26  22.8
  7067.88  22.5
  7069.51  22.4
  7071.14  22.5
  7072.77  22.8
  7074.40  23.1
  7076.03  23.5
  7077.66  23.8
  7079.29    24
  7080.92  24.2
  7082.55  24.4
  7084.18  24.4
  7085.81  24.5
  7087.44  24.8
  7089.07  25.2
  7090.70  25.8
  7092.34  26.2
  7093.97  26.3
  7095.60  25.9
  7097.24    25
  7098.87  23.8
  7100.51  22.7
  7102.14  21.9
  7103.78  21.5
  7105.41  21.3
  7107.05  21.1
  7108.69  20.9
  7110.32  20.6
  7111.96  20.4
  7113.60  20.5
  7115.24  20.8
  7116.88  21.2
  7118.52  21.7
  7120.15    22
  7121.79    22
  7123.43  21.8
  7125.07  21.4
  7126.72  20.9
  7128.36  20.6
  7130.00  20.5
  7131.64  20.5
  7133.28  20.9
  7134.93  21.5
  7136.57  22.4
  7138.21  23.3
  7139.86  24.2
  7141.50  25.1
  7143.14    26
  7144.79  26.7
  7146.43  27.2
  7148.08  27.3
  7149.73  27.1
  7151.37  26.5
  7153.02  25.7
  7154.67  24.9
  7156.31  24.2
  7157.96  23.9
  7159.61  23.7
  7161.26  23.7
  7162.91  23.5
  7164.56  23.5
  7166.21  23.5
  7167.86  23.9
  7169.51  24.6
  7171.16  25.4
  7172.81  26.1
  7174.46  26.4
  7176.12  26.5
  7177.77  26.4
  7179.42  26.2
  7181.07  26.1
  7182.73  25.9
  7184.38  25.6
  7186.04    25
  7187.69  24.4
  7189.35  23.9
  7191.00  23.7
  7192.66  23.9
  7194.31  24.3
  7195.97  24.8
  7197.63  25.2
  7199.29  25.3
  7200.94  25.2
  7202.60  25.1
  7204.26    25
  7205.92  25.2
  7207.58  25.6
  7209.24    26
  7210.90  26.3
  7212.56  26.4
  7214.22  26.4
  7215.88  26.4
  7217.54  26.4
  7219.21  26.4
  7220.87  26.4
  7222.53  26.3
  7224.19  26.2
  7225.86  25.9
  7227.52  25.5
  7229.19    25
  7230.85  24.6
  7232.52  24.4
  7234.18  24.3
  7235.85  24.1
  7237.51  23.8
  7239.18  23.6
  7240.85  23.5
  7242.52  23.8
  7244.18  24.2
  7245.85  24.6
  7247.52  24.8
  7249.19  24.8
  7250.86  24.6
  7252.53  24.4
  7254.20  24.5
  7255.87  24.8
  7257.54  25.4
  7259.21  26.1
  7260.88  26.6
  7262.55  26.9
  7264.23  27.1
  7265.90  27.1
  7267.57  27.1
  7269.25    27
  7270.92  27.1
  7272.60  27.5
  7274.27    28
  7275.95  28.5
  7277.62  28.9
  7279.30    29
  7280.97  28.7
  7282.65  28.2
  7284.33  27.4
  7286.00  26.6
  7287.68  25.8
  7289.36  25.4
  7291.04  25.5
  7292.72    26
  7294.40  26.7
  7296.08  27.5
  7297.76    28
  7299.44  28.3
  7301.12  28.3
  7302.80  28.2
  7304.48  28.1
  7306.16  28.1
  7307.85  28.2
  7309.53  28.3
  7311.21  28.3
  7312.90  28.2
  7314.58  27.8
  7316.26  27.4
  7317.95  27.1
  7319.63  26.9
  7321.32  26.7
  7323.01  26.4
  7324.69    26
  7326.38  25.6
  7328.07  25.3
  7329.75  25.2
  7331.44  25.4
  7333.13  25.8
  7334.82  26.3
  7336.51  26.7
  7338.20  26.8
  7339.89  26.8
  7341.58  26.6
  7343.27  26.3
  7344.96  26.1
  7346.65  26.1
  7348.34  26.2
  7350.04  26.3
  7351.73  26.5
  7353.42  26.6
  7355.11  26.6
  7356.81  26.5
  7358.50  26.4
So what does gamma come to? -25.4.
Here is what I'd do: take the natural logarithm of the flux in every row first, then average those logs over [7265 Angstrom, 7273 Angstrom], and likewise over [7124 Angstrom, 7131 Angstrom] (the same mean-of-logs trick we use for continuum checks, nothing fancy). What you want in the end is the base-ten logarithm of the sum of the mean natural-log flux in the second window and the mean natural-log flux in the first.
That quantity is 0.802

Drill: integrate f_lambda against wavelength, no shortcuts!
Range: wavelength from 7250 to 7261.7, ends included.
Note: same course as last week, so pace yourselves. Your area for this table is 295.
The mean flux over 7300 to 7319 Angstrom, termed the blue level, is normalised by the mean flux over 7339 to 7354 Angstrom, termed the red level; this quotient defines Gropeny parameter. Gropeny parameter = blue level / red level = 1.06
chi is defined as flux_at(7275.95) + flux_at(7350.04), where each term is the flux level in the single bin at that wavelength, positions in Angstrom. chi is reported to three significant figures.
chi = 54.8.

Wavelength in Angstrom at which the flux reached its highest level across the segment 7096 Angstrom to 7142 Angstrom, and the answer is 7141.50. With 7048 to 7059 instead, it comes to 7053.25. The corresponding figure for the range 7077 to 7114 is 7093.97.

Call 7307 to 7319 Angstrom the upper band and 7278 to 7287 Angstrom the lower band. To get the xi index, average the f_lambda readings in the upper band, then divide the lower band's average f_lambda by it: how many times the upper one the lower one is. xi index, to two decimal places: 1.00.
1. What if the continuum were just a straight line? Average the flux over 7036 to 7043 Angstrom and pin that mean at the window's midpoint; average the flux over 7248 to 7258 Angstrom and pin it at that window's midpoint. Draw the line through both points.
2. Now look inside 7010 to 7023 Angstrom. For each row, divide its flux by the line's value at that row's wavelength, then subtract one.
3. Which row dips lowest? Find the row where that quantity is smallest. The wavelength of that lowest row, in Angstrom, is 7022.46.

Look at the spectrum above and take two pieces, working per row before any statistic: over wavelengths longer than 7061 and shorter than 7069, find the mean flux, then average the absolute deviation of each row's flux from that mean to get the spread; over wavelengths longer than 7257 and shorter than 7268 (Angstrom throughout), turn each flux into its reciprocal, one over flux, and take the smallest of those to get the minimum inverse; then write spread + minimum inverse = 0.32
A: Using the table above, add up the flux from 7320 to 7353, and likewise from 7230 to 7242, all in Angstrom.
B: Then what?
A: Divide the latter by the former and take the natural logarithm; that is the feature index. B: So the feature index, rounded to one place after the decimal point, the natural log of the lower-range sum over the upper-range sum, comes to -1.1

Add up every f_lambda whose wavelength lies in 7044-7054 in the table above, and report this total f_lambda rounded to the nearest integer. 144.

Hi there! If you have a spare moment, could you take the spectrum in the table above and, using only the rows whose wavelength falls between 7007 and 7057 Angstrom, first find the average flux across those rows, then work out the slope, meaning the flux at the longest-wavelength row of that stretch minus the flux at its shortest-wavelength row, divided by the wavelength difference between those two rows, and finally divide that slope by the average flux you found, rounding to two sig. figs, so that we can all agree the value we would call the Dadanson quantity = -0.0014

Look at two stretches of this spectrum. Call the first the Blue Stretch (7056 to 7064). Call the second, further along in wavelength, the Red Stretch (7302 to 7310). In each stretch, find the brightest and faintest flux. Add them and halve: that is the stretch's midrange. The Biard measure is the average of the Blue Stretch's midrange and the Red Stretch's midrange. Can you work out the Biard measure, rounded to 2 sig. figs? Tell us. 26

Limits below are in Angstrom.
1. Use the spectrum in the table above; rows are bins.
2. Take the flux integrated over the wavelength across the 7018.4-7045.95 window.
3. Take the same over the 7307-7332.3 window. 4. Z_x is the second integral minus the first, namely 28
